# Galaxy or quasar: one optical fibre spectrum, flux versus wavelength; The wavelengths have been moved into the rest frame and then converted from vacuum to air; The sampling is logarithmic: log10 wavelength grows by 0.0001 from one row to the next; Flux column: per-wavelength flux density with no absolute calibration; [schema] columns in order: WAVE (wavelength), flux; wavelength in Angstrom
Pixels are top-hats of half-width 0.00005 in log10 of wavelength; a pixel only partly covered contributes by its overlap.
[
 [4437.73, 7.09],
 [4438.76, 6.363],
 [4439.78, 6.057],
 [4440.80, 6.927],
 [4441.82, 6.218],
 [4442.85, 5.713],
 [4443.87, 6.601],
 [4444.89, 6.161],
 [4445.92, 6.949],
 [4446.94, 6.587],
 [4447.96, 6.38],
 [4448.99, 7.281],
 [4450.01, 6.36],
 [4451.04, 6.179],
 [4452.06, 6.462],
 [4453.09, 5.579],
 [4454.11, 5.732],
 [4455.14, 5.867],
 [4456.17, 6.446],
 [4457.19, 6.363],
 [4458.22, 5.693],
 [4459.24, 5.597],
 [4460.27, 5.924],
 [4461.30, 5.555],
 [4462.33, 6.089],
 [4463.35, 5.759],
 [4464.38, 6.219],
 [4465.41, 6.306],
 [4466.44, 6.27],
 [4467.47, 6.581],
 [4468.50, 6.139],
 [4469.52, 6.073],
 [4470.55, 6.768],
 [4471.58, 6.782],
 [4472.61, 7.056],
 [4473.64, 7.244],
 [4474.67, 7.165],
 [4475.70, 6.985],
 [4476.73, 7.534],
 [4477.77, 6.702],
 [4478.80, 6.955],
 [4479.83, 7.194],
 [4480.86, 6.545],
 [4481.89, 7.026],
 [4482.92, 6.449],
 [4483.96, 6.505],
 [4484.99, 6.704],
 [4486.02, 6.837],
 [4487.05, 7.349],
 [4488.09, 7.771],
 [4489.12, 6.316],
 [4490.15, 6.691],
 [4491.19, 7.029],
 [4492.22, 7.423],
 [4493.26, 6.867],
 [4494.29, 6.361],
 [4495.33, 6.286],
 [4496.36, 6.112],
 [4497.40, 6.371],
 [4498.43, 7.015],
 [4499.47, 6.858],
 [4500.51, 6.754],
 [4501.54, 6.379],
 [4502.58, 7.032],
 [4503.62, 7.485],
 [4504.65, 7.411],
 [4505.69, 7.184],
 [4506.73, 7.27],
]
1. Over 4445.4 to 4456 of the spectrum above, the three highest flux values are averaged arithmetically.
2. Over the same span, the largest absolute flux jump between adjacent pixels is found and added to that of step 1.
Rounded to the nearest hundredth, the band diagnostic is 7.86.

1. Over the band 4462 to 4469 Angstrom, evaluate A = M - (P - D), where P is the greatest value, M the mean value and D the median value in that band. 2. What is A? 5.83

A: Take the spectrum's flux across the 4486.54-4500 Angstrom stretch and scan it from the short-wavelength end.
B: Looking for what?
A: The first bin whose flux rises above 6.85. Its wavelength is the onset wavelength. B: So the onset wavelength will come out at 4487.05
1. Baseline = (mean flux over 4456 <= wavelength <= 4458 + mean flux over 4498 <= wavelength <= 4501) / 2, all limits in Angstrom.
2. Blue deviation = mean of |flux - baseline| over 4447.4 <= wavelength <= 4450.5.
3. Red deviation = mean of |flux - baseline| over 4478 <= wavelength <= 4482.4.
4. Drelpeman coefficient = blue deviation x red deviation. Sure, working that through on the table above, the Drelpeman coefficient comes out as 0.13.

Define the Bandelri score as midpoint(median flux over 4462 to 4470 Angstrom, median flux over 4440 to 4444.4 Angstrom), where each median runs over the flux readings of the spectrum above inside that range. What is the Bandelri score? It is 6.29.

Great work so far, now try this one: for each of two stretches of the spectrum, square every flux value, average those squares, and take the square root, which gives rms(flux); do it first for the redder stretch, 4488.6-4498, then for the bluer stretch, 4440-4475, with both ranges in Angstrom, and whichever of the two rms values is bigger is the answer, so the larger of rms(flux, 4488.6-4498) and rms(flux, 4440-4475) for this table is 6.62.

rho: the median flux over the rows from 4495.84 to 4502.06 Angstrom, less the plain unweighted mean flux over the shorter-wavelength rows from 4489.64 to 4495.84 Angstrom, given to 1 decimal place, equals -0.2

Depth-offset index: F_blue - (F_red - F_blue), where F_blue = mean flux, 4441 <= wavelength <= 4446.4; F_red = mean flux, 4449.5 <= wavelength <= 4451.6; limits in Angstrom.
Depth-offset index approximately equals 6.4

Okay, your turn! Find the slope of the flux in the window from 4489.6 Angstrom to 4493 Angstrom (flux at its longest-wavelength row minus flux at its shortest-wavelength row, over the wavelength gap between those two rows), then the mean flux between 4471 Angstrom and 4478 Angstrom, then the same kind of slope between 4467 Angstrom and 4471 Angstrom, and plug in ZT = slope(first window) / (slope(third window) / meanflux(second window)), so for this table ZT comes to 41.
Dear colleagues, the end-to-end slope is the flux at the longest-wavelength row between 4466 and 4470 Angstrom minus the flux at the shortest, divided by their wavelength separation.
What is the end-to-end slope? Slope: -0.06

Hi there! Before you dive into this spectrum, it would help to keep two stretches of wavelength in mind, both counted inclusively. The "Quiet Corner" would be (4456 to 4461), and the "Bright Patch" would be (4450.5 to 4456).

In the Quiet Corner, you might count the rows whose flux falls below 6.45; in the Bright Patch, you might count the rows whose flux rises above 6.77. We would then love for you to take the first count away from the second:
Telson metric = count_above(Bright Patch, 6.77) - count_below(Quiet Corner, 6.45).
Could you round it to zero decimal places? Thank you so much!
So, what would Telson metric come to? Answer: -5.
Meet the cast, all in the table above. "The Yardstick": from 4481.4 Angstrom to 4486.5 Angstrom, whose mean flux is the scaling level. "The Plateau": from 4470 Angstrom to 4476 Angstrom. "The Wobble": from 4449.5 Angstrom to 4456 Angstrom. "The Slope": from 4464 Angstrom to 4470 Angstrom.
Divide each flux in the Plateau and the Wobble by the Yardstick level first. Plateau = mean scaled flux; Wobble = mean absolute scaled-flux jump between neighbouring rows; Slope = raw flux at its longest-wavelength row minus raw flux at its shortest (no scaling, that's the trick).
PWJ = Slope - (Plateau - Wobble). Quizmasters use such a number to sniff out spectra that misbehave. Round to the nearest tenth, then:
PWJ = -1.1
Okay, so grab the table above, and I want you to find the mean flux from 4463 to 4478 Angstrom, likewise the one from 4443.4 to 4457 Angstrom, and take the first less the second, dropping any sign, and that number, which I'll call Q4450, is 0.29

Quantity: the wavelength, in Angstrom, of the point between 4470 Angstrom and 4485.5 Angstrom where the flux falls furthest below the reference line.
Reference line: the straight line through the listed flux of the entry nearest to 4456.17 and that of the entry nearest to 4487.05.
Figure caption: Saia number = 4482.92 Angstrom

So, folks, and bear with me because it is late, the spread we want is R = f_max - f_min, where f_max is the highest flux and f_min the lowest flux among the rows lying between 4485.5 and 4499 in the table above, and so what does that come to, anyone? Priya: 1.7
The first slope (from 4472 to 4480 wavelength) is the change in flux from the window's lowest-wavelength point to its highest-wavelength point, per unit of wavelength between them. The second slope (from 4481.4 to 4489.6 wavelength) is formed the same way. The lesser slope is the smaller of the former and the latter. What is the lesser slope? -0.10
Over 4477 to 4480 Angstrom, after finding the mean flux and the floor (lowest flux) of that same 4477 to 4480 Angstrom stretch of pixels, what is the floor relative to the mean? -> 0.964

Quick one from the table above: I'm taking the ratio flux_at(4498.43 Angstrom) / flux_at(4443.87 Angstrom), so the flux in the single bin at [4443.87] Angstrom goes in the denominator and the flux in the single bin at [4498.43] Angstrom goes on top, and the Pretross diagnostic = 1.06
